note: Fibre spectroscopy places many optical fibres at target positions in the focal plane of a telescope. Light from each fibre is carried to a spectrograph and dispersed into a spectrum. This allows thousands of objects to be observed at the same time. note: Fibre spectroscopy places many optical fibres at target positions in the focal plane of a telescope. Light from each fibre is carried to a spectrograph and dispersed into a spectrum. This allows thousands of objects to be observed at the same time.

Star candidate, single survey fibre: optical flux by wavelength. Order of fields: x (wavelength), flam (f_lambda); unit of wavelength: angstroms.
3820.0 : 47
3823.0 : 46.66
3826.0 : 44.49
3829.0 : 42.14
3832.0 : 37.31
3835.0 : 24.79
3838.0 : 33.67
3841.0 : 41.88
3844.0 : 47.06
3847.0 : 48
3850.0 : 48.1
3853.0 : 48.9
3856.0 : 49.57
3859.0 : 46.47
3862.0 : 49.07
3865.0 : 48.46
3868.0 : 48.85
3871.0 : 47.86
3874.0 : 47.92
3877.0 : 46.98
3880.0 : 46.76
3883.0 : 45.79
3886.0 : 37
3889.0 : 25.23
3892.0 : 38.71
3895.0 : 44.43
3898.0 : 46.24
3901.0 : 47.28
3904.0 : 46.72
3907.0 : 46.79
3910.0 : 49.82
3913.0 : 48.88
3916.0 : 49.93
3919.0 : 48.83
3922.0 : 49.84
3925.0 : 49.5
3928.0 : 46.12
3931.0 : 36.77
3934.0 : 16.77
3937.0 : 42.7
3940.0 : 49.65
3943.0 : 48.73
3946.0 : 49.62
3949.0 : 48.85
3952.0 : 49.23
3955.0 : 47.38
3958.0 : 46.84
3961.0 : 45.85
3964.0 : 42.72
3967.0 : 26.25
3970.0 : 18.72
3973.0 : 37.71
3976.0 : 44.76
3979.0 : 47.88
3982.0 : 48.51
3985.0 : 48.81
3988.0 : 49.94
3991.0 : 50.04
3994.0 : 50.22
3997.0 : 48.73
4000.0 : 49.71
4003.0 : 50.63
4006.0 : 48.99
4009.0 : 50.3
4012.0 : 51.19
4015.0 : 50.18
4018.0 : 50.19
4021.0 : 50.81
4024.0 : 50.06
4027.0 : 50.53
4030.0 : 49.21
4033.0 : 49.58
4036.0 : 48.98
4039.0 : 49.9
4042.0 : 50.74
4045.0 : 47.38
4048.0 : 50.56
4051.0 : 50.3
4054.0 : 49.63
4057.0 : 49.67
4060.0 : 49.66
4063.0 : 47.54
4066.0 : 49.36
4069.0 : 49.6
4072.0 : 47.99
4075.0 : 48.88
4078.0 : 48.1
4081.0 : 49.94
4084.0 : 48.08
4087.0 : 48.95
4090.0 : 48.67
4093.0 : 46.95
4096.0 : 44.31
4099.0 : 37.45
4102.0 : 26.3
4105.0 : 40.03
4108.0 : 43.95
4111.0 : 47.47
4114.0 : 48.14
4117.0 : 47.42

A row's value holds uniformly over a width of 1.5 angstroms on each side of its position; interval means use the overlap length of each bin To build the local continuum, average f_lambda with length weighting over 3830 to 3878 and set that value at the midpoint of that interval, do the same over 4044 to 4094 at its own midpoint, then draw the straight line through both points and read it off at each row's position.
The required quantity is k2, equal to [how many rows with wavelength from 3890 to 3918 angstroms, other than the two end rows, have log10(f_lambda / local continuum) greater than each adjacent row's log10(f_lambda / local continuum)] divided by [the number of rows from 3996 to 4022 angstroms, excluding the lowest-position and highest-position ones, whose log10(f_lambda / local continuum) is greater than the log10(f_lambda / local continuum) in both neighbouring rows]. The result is 1.00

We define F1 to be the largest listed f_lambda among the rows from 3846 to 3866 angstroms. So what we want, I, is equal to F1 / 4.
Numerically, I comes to 12.4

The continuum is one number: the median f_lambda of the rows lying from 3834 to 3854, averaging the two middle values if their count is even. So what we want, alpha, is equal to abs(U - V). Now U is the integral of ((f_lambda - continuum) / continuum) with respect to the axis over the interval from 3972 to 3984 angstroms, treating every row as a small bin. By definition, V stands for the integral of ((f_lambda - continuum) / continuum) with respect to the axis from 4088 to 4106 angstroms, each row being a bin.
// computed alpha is 1.9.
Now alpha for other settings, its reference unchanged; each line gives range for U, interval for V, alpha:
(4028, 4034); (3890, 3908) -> 1.3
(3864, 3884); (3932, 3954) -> 1.8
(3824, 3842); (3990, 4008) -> 4.7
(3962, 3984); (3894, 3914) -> 4.1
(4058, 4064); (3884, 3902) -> 3.0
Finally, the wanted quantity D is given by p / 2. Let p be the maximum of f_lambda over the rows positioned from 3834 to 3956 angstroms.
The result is 25.0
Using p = 49.93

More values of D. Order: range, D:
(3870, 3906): 24.0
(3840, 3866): 24.8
